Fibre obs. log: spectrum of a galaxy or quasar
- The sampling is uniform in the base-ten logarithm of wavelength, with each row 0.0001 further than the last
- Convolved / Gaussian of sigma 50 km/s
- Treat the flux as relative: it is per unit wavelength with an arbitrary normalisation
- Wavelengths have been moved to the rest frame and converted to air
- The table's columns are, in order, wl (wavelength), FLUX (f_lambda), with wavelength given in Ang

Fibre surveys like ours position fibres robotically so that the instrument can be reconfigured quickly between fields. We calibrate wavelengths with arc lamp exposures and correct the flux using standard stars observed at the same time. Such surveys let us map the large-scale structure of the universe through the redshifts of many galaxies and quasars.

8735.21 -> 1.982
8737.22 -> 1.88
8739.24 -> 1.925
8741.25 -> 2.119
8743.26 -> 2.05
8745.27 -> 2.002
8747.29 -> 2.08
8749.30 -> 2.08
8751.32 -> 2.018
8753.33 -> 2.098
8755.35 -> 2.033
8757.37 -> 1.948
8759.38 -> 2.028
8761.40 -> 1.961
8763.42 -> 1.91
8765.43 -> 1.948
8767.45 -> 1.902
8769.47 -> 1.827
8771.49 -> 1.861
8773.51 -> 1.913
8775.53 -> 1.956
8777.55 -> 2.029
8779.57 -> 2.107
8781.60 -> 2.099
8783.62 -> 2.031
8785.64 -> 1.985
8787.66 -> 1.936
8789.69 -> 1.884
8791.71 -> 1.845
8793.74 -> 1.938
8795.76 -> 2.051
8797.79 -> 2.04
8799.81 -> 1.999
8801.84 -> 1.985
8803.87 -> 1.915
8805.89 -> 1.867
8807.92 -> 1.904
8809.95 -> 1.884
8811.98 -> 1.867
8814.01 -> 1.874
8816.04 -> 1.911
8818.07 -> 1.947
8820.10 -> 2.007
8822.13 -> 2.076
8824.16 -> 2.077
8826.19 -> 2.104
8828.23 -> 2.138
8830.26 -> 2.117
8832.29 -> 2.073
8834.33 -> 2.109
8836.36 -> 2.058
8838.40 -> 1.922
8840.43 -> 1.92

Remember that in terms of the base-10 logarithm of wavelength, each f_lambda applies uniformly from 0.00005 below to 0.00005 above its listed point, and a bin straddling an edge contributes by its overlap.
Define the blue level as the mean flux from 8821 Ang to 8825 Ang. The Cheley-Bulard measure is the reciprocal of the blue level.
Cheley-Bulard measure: 0.482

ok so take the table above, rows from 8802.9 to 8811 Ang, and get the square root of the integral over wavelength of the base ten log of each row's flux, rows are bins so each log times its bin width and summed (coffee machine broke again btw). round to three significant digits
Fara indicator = 1.50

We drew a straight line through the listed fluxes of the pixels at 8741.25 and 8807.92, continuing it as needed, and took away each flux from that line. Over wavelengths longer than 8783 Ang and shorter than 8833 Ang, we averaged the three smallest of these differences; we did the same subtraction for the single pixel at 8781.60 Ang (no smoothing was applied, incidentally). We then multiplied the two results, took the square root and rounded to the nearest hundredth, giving 0.18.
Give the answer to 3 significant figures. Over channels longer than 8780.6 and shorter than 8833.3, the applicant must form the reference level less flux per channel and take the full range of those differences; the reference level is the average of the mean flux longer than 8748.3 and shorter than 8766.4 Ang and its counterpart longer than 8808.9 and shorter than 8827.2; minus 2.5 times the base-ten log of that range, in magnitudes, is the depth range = 1.33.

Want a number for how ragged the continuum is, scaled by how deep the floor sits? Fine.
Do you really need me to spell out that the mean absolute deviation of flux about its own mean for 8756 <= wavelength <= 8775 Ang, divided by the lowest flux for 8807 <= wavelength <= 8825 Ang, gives 0.0234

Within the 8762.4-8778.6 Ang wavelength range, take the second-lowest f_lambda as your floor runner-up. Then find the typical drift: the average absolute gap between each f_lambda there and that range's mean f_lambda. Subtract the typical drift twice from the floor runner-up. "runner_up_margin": 1.77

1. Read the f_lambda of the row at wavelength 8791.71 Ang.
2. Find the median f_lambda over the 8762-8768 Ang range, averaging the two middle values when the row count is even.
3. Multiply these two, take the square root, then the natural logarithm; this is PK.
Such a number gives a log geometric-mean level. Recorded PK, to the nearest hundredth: 0.63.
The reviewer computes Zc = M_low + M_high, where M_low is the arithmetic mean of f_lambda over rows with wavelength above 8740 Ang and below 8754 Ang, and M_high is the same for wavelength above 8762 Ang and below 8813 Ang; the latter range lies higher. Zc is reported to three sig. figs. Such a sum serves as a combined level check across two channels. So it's 4.01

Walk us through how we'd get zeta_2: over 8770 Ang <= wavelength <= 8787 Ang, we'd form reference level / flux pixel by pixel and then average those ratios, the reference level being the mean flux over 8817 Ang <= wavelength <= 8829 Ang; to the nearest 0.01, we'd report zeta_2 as 1.03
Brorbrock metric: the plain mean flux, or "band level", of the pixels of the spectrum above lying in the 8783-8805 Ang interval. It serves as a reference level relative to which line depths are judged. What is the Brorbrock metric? 1.96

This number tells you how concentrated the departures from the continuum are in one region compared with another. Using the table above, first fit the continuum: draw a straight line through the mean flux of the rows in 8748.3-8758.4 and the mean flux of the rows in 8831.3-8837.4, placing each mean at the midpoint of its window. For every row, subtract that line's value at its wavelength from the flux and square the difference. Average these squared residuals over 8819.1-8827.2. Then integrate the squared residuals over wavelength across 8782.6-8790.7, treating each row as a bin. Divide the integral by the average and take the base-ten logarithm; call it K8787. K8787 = 1.9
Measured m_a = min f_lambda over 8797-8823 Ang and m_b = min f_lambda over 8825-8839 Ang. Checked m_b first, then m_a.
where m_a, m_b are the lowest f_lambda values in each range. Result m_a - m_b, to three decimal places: -0.055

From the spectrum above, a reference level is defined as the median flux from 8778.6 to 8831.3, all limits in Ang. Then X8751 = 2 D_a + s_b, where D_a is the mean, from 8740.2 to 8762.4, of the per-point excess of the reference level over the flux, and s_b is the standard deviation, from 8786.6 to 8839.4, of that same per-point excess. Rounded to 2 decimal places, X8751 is -0.01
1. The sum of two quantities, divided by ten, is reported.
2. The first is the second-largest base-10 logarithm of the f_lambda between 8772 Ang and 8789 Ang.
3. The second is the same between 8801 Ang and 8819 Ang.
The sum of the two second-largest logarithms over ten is 0.0611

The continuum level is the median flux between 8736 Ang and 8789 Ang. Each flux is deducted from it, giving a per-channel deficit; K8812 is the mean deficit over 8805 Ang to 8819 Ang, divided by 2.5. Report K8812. 0.040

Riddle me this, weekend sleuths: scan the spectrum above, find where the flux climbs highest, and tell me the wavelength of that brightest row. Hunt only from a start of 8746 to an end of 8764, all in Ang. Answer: 8753.33 Ang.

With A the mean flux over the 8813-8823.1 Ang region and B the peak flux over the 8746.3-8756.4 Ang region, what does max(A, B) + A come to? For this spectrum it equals 4.06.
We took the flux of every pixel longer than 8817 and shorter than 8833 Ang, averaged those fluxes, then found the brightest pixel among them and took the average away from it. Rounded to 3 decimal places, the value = 0.071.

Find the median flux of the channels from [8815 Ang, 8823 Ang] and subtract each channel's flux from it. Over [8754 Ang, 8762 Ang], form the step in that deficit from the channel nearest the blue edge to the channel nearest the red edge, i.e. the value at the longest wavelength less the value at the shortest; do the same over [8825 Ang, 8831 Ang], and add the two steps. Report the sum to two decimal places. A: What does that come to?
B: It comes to 0.06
